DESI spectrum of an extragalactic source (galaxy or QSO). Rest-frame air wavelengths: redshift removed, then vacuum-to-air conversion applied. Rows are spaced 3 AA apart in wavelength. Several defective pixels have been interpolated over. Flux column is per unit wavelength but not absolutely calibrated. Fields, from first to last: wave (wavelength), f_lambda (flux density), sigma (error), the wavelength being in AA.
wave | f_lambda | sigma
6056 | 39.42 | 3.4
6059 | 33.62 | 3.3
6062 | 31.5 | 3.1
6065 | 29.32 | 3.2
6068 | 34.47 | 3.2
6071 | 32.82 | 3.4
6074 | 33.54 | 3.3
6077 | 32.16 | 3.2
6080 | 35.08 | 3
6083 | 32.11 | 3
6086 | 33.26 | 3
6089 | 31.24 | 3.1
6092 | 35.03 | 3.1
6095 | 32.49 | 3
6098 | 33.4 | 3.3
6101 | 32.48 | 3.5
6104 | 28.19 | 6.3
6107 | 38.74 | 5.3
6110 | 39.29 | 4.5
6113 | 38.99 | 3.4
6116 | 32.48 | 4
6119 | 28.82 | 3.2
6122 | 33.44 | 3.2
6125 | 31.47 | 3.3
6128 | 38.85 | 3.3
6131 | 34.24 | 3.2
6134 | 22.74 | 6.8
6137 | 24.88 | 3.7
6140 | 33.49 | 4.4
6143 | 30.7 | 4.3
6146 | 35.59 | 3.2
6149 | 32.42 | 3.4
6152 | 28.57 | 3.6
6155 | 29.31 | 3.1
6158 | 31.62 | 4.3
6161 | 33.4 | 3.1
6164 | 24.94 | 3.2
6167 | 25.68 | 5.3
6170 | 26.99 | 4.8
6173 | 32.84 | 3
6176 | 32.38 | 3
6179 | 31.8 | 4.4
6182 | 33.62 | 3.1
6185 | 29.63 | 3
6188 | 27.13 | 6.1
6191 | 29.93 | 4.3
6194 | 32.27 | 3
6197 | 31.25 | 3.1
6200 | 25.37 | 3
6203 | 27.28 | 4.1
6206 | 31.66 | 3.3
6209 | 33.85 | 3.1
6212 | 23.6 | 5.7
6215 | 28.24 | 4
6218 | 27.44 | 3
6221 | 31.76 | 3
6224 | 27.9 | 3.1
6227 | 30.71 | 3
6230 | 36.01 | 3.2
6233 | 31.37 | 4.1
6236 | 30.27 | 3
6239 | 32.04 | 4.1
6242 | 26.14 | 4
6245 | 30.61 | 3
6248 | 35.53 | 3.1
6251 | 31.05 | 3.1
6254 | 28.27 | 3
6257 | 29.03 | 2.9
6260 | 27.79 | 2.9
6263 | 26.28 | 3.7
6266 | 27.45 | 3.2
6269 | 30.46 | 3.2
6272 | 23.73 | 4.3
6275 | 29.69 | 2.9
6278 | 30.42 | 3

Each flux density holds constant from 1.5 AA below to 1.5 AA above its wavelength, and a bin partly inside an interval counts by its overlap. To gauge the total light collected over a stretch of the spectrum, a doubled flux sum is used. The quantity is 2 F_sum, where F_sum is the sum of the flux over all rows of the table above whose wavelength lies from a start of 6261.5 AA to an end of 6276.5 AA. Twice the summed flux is 275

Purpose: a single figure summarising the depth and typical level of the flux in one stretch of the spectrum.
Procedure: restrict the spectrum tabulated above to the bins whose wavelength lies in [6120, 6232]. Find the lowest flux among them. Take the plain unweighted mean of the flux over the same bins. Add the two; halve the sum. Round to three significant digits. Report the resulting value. 26.5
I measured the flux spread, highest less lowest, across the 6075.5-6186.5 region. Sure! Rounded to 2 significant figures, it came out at 17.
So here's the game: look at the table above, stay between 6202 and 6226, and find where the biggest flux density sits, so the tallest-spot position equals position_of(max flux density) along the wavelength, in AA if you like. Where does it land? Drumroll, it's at 6209 AA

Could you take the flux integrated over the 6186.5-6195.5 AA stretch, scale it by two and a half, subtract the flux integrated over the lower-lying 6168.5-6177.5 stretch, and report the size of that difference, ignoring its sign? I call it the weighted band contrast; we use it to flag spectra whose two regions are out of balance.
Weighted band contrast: 393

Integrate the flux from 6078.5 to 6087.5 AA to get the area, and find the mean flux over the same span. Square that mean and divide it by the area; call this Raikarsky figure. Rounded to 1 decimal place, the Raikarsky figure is 3.7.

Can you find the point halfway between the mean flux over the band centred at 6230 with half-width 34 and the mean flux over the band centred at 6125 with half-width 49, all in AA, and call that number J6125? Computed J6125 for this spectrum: 30.8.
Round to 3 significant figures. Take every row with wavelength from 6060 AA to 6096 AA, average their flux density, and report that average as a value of 32.8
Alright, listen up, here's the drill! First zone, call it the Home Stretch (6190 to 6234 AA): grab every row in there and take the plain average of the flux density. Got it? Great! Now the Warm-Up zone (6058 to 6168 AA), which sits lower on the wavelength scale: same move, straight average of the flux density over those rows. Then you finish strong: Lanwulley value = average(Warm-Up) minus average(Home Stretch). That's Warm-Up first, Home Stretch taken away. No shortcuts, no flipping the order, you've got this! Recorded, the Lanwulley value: 2.3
